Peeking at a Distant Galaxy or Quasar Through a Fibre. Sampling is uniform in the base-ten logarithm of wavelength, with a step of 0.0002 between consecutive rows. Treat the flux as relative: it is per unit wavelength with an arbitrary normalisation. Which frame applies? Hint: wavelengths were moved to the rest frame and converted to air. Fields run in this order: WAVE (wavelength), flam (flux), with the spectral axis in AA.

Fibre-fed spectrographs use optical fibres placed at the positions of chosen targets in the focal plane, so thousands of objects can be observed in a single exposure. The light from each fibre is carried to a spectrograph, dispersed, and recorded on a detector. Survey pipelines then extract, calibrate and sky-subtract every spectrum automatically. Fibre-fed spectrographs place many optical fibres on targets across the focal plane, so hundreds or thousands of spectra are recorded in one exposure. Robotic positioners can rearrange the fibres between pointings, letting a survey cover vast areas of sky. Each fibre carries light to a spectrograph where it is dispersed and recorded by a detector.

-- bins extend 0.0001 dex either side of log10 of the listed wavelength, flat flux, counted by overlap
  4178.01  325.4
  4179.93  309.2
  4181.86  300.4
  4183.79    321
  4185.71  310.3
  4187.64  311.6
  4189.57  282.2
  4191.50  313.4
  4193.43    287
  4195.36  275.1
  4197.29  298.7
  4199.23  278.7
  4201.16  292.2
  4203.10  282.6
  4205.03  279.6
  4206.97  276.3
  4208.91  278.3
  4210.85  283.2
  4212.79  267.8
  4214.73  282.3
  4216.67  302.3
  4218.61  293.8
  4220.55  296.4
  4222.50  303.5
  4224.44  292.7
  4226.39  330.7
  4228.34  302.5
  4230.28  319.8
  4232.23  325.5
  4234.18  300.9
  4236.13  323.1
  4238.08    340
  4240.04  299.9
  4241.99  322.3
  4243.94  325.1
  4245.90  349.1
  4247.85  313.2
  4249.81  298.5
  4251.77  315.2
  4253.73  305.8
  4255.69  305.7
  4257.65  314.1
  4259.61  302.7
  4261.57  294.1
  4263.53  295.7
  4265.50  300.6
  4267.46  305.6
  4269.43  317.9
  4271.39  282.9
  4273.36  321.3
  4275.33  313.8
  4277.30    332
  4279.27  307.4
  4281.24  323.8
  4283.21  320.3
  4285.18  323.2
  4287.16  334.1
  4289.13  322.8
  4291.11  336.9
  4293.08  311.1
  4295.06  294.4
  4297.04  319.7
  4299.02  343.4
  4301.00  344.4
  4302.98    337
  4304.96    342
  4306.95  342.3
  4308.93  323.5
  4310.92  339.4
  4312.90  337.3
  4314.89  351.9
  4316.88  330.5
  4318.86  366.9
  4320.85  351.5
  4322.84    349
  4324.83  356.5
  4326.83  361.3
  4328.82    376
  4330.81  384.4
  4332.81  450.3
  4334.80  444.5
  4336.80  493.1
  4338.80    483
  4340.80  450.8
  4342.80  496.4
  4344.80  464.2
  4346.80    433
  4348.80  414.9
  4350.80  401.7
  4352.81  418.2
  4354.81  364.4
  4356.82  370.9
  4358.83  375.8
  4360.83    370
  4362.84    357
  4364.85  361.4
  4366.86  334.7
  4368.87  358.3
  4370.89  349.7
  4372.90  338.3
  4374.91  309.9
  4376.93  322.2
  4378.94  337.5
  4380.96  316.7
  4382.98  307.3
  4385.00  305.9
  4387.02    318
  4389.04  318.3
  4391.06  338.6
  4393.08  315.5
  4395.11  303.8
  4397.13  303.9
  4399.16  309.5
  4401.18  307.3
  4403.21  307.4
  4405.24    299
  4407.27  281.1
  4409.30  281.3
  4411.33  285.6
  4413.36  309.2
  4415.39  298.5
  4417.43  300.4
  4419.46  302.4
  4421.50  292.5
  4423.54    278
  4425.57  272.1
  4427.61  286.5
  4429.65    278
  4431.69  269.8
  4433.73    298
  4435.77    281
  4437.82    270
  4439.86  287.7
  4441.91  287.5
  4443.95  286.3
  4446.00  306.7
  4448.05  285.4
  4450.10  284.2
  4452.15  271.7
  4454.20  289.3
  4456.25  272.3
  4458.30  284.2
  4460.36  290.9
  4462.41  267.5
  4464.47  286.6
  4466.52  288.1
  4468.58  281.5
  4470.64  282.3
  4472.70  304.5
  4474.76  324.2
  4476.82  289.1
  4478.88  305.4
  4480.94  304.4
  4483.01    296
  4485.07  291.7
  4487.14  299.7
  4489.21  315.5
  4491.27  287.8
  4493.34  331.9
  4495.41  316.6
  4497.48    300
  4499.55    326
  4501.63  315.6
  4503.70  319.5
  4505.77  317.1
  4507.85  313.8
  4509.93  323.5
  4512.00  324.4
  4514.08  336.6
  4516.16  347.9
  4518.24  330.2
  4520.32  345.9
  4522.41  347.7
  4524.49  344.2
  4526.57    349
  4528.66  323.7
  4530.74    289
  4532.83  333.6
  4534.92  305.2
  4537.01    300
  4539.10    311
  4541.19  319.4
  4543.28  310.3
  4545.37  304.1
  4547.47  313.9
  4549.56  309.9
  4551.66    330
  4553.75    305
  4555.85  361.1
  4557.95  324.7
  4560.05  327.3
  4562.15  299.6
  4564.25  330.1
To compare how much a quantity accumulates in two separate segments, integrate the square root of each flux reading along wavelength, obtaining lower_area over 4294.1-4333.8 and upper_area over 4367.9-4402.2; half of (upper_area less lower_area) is -64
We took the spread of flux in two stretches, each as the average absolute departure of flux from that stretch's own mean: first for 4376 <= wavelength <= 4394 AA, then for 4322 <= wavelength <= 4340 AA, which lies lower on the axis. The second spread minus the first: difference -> 42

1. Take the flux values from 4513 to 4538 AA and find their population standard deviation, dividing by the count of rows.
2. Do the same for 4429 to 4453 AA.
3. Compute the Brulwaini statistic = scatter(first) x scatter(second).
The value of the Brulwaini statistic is 210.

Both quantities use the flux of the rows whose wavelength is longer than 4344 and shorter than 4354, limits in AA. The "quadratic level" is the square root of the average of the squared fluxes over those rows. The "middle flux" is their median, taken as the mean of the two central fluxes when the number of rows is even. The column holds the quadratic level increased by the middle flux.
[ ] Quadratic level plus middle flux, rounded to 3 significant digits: 845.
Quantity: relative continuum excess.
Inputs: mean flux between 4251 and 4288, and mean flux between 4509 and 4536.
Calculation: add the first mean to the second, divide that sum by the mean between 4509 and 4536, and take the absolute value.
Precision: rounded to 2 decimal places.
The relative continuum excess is 1.94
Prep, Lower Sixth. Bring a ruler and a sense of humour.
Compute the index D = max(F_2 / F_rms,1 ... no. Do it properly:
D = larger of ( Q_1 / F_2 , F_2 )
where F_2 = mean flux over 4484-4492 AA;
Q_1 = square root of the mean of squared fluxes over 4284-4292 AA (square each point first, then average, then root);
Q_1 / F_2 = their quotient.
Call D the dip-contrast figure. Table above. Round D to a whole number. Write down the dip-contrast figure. 299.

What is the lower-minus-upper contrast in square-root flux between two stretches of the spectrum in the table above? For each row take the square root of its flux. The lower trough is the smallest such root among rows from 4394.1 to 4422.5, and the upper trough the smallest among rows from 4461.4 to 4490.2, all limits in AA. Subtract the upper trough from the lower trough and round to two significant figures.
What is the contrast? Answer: 0.41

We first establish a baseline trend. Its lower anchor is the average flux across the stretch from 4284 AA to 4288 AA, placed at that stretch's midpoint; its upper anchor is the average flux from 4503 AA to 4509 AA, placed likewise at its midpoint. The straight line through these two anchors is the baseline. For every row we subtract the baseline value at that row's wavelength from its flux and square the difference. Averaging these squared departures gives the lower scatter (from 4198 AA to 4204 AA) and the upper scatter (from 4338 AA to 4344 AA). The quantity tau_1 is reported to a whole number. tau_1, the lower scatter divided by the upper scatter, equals 0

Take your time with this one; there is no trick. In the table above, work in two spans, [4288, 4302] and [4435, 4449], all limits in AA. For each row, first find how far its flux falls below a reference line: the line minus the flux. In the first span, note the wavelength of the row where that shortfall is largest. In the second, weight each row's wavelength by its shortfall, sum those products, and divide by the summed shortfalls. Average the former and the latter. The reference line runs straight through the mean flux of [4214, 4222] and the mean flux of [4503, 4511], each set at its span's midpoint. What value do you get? 4368.0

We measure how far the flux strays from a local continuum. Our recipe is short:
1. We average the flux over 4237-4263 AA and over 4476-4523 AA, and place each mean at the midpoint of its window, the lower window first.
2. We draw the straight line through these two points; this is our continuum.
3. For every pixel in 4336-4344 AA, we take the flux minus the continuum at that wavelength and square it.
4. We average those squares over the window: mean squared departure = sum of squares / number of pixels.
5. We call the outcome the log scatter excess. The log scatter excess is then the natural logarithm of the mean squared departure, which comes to 10.2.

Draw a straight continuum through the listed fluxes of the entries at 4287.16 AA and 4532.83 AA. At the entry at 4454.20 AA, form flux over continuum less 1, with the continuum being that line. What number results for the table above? -0.13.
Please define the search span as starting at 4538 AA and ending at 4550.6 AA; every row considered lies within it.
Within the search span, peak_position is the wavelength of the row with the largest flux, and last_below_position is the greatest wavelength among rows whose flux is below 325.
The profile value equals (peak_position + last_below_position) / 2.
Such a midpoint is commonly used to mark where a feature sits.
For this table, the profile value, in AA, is 4545.4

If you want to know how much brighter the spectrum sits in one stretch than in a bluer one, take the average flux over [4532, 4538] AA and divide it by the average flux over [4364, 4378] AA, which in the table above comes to 0.92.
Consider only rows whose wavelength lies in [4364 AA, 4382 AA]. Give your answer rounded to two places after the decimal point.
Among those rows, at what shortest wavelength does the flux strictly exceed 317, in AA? 4364.85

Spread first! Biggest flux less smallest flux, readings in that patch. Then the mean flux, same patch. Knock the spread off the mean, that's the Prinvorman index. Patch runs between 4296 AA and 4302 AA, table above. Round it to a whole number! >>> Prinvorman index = 311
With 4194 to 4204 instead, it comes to 262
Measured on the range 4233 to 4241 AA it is 276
